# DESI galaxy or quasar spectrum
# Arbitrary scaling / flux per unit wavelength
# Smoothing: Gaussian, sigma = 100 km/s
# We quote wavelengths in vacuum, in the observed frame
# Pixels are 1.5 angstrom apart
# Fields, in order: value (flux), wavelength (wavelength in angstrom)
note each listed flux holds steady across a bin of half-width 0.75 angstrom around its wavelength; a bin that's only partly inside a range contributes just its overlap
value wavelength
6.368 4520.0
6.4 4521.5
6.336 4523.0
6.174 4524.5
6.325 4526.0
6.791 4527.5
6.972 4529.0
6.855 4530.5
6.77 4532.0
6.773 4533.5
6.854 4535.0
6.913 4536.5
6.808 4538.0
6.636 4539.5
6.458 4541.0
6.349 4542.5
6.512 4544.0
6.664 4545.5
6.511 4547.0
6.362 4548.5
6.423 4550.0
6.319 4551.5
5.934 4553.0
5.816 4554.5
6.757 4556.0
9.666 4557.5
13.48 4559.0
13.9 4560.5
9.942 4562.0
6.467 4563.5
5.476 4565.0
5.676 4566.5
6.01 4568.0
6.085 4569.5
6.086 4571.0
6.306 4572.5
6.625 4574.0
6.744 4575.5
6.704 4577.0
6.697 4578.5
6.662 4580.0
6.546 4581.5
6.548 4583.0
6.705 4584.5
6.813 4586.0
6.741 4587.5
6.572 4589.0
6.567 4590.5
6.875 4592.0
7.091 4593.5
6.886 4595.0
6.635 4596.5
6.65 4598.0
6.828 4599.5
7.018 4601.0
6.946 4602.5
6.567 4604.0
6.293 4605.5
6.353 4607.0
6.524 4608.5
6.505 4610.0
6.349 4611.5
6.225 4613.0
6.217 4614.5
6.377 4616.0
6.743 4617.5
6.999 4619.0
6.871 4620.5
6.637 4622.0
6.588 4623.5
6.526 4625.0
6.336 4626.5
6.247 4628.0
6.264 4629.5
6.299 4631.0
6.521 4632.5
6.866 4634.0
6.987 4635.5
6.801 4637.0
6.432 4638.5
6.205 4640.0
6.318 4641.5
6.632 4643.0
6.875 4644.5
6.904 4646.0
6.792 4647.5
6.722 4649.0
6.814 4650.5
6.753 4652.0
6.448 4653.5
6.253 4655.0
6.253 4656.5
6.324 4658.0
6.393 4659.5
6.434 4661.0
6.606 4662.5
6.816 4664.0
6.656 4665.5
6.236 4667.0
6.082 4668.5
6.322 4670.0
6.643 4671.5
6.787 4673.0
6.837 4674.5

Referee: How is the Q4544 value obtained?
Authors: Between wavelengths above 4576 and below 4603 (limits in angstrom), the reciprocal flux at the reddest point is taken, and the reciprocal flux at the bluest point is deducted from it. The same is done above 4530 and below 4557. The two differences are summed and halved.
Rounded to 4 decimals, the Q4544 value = -0.0015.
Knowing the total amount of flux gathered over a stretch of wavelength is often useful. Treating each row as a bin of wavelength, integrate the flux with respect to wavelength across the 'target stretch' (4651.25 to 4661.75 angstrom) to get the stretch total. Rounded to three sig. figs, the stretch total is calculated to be 67.3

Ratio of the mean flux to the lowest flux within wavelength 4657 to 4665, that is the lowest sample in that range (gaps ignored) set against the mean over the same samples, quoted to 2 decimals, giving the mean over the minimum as 1.03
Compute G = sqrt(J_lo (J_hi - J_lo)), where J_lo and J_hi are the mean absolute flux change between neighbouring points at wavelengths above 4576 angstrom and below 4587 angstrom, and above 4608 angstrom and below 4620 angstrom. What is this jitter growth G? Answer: 0.077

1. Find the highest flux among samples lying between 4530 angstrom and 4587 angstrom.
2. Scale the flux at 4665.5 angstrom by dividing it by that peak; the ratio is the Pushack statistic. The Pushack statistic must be 0.479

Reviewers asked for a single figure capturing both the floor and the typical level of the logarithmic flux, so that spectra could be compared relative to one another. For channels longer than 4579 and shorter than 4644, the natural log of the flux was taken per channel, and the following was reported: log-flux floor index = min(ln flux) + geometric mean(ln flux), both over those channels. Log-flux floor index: 3.711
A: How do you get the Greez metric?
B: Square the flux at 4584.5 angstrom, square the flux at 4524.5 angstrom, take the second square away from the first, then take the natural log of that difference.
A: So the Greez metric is 1.9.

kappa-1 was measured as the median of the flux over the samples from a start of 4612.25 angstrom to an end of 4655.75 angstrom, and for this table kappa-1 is 6.59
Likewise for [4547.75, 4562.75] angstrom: 6.59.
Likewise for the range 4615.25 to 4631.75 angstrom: 6.53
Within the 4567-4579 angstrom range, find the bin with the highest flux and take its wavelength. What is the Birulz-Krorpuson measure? 4575.5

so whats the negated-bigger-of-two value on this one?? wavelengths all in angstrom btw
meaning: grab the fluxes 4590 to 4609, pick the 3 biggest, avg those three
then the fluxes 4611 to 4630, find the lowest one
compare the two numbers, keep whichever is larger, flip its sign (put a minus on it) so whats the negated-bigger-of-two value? -7.02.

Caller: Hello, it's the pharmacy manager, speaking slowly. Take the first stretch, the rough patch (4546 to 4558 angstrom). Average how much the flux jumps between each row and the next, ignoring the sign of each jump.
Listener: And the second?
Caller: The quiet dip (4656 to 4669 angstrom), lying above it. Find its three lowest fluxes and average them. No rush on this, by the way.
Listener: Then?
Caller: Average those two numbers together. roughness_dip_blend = 3.43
